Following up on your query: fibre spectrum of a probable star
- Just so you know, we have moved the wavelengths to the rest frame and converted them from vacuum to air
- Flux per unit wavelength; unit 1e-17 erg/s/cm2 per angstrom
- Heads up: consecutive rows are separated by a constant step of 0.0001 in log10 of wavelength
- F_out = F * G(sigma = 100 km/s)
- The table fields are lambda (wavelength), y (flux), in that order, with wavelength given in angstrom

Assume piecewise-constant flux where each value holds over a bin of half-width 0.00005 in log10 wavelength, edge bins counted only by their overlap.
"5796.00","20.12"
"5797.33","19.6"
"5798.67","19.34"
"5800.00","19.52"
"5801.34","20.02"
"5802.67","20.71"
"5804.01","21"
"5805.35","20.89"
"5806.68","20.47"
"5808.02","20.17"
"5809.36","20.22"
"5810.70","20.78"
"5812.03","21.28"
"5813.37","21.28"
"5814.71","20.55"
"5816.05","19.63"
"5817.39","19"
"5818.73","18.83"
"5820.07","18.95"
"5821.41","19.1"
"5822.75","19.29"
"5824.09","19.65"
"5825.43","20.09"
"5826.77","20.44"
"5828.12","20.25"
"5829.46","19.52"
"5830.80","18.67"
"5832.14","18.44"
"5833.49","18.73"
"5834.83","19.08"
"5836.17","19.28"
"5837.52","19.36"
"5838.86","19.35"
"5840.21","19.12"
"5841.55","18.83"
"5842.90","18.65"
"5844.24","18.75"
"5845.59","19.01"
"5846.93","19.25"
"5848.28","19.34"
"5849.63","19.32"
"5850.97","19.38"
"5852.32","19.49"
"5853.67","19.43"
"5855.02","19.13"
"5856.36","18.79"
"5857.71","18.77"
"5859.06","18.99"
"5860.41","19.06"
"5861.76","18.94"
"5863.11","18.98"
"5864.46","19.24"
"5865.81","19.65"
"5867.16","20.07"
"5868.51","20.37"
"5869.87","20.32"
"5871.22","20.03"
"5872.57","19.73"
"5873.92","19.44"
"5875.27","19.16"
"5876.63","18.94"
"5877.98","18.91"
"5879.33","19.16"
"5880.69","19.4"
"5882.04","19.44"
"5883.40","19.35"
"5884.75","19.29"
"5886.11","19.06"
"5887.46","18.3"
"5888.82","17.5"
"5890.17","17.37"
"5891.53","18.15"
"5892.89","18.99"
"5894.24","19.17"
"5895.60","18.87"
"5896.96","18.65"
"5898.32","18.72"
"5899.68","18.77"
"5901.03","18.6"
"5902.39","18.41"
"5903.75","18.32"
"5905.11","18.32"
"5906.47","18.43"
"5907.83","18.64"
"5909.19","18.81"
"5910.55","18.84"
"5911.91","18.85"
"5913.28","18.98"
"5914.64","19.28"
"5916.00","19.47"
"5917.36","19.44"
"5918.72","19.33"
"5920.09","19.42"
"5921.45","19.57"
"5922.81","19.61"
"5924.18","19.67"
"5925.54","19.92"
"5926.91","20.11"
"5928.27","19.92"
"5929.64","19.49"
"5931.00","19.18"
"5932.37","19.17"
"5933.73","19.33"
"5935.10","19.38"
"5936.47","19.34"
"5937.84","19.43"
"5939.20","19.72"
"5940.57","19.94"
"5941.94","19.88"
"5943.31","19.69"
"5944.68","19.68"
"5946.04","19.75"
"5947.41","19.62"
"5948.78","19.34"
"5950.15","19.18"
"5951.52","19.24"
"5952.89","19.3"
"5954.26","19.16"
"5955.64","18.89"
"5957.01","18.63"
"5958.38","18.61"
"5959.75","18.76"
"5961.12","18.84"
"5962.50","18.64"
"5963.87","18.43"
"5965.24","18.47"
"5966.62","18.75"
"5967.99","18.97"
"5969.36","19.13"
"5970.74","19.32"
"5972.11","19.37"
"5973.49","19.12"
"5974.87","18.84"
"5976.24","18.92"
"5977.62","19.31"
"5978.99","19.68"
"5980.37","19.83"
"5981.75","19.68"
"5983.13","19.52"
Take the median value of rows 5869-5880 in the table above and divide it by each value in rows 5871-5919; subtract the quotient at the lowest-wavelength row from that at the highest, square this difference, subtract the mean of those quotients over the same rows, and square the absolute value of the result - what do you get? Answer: 1.04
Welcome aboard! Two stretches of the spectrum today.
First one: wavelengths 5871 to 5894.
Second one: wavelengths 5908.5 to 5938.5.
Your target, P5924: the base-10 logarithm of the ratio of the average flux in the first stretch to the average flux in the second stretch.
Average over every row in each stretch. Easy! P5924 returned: -0.010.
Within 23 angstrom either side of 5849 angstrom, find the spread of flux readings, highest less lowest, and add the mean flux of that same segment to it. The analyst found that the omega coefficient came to 21.3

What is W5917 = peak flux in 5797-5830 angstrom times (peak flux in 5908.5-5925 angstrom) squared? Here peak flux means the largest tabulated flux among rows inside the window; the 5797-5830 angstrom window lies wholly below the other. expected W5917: 8233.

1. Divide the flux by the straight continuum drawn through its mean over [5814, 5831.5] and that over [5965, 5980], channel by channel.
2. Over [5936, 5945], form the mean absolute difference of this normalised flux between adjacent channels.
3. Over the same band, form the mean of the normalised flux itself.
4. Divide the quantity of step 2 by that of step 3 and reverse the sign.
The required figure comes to -0.0073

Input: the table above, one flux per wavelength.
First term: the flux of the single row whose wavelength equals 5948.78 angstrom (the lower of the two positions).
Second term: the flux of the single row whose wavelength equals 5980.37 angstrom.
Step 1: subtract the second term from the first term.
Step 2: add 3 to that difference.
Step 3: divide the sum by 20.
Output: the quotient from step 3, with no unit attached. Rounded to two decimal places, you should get 0.13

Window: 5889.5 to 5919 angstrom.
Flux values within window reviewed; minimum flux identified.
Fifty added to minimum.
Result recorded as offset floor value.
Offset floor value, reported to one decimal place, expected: 67.4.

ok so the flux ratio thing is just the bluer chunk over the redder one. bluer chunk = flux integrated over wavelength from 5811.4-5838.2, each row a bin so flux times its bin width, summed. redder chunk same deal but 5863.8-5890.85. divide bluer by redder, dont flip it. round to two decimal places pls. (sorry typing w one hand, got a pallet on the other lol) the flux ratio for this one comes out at 1.01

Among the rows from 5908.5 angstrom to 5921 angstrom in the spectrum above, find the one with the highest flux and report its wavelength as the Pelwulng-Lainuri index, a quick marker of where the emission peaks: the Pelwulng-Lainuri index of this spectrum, 5916.00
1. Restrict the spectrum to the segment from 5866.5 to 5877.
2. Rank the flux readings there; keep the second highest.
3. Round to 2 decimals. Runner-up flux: 20.32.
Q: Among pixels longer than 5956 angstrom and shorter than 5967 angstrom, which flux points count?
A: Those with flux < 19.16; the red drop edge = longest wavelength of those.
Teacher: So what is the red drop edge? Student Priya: 5966.62 angstrom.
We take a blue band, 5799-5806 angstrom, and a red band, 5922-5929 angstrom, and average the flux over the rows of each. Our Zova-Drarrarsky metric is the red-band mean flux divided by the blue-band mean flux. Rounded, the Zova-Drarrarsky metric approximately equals 0.97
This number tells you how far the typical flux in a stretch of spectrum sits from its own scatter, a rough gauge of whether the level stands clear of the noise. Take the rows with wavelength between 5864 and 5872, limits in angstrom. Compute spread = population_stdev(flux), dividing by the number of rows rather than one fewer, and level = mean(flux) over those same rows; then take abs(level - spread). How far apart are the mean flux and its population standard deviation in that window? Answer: 19.6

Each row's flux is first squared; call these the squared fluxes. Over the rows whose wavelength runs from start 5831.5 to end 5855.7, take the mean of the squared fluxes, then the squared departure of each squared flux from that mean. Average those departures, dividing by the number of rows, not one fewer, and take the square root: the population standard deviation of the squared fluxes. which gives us 11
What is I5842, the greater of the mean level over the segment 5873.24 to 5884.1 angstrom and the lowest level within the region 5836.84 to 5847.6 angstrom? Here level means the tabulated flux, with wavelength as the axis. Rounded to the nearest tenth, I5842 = 19.2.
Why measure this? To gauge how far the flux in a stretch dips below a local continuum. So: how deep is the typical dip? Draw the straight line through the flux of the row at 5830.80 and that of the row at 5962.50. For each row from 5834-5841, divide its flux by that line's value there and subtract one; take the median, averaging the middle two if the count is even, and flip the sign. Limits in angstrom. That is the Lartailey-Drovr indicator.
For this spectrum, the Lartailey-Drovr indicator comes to -0.033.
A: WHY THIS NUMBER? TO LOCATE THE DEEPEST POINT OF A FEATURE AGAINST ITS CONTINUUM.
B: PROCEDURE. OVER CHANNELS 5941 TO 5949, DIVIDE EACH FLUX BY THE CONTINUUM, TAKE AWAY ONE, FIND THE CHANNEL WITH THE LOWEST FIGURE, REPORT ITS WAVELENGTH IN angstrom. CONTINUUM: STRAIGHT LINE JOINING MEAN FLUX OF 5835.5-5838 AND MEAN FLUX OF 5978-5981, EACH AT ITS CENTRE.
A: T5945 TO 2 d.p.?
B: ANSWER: 5948.78 angstrom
